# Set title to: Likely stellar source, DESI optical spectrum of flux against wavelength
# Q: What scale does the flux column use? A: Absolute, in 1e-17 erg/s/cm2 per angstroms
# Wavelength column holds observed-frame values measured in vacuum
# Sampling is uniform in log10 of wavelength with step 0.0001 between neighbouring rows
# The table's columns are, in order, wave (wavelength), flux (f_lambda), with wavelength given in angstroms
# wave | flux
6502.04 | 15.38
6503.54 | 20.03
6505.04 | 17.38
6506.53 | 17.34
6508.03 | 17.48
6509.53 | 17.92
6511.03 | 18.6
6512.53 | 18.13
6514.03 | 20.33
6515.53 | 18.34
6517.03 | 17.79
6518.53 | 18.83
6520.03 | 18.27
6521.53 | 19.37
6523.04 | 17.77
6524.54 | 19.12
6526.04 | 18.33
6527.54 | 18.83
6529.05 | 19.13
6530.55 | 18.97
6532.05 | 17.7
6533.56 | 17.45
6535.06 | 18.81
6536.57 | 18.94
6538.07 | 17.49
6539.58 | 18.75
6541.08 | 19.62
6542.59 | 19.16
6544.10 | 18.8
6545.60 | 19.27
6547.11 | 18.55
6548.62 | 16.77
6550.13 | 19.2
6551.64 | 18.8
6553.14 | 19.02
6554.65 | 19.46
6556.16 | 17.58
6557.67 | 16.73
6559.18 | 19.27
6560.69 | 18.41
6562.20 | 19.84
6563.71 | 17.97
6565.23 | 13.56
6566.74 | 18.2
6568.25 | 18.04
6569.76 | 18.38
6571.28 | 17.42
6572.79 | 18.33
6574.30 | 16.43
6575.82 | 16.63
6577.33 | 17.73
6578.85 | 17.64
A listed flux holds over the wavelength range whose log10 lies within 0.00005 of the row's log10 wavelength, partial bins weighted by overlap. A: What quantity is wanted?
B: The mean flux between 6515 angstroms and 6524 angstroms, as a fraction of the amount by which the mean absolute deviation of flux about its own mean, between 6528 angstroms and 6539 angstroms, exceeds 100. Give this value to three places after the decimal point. -0.185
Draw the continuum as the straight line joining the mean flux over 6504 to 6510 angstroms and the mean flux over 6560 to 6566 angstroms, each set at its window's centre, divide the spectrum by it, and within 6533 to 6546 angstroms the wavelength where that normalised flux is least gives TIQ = 6533.56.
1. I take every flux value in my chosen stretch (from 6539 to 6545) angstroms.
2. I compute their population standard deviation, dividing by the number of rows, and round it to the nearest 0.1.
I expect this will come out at 0.3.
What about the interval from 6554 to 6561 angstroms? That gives 1.0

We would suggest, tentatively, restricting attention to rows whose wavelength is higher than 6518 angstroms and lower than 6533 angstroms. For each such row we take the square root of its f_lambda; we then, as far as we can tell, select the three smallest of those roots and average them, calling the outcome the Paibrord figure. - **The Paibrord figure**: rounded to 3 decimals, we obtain 4.232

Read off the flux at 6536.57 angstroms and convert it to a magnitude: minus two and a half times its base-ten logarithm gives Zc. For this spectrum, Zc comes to -3.19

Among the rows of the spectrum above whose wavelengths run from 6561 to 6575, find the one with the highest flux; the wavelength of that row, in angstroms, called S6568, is 6562.20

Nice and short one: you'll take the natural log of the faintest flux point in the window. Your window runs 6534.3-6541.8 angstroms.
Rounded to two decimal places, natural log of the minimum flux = 2.86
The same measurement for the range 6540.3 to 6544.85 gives 2.93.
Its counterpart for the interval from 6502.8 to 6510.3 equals 2.85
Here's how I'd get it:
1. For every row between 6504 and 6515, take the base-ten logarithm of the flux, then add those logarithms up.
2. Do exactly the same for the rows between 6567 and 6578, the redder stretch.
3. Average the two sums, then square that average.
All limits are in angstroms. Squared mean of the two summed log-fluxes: 76.7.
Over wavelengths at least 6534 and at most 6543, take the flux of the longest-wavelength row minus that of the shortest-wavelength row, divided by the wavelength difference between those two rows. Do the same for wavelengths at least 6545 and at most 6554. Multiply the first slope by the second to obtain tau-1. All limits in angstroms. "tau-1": -0.002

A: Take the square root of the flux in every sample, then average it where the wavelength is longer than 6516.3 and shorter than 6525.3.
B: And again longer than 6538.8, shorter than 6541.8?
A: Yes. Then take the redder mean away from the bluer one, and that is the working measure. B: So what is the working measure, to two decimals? -0.08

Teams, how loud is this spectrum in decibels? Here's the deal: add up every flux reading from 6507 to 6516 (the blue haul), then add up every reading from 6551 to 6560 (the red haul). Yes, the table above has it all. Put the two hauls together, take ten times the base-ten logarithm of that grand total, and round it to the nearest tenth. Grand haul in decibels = 23.5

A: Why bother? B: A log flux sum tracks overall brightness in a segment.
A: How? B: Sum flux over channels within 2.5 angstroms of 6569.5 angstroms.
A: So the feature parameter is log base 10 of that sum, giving 1.7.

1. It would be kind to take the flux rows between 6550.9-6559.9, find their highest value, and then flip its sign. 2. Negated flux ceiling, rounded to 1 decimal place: -19.5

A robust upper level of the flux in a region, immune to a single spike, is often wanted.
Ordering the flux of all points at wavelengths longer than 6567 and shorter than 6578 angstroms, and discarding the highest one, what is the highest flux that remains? 18.33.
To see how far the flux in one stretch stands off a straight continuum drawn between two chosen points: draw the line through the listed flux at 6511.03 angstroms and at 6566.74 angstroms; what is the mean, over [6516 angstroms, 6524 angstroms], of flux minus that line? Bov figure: -0.1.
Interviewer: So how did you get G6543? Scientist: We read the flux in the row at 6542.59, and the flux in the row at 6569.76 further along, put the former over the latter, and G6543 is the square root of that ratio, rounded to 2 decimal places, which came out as 1.02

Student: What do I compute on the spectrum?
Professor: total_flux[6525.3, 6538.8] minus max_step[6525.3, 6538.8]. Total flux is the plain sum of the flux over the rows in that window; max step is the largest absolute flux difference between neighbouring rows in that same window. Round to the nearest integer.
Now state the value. 164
